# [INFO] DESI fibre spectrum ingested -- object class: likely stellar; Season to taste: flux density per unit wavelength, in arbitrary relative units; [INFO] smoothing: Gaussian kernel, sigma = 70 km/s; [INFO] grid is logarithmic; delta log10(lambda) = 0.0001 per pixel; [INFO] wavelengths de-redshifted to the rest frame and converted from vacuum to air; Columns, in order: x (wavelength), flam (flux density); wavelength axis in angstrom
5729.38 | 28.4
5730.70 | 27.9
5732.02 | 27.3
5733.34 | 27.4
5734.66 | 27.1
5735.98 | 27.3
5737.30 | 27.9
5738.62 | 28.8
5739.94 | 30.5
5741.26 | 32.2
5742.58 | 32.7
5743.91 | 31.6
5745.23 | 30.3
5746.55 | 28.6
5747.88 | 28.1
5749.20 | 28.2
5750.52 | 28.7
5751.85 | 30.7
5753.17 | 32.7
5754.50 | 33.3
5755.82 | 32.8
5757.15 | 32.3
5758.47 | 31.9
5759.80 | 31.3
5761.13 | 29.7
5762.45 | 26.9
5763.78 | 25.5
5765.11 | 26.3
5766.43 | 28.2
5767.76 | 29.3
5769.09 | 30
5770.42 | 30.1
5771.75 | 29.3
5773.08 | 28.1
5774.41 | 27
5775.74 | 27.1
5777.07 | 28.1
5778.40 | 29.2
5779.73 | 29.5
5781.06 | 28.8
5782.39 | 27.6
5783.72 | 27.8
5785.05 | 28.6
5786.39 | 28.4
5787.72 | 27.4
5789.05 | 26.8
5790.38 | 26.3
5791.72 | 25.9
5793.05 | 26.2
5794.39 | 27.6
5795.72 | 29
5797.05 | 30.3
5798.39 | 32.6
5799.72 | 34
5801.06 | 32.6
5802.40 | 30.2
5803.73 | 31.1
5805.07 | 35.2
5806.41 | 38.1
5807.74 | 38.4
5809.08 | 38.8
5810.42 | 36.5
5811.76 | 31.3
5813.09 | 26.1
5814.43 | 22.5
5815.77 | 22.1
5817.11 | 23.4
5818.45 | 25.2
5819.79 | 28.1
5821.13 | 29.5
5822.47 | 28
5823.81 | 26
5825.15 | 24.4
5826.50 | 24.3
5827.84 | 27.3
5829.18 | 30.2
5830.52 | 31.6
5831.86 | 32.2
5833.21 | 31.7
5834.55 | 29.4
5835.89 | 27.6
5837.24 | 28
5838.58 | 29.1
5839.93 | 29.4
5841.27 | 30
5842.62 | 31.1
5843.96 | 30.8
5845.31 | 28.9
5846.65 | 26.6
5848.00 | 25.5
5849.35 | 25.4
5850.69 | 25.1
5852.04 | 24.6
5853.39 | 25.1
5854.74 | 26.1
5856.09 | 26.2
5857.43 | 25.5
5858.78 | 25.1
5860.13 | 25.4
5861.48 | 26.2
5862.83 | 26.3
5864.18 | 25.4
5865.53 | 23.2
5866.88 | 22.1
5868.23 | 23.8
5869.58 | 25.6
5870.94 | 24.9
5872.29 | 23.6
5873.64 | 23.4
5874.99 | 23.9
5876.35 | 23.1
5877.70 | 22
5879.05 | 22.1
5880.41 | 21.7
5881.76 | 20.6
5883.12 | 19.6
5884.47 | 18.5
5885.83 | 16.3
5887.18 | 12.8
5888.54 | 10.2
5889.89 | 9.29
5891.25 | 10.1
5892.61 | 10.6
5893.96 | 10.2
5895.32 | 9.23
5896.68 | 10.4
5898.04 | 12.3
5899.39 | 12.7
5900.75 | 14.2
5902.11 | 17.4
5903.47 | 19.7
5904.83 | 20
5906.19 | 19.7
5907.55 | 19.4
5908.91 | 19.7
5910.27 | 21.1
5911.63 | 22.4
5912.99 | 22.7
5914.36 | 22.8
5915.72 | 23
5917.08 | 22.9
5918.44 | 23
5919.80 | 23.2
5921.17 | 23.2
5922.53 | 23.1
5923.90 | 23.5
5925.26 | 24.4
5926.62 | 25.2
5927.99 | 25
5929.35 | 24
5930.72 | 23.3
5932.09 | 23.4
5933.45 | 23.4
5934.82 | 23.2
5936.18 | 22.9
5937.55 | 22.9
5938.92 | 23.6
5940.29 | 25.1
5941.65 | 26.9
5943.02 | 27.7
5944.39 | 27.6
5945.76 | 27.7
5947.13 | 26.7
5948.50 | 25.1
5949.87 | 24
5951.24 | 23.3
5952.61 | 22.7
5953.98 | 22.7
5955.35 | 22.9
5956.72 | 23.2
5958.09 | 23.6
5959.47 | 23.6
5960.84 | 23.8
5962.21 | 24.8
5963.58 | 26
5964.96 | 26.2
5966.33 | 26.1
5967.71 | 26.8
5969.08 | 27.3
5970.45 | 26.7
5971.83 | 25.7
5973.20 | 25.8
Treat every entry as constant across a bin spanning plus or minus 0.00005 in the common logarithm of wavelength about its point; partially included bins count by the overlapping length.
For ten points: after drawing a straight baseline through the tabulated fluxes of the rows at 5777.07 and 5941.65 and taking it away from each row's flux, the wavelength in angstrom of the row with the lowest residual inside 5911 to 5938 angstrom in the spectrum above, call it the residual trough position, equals 5911.63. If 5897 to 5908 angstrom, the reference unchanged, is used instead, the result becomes 5898.04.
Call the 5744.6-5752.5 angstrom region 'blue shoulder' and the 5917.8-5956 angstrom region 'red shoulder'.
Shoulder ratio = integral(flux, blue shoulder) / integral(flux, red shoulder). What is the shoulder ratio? 0.25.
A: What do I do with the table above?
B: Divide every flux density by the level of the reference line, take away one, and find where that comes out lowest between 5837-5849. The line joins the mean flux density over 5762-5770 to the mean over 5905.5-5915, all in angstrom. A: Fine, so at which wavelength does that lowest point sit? 5848.00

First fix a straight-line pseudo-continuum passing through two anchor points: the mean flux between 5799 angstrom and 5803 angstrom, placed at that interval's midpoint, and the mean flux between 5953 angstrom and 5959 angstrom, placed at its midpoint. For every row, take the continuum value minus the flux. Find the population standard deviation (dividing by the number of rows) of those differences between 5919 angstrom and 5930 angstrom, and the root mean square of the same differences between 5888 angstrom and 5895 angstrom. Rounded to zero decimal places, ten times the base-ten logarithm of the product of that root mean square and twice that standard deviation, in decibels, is 15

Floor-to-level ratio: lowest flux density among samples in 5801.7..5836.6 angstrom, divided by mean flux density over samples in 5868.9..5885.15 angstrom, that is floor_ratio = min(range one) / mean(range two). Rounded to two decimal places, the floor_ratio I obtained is 0.99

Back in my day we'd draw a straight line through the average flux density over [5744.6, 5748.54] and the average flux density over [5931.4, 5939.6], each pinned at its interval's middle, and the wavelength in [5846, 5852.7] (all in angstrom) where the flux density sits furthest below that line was 5852.04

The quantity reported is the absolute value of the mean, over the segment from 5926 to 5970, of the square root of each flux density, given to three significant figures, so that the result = 4.97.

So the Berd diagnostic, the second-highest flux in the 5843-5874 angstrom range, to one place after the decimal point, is 28.9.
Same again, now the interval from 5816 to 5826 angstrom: 28.1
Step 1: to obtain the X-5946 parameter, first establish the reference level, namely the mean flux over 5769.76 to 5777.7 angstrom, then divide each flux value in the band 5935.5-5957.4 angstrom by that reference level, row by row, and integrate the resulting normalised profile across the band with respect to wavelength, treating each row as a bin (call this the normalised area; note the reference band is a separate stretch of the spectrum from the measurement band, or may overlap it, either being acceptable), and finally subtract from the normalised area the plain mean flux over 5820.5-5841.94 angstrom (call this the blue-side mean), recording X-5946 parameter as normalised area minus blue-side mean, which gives -9.5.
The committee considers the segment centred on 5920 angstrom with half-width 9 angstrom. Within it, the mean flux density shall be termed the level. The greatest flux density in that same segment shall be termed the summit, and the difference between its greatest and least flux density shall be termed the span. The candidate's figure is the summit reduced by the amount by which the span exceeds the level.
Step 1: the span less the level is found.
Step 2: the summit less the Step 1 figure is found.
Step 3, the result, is 46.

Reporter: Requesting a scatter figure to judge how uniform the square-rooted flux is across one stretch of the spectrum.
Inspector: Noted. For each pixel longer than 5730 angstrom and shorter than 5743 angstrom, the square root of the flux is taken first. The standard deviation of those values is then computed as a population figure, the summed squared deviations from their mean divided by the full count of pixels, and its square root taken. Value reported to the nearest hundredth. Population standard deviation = 0.18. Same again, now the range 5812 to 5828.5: 0.22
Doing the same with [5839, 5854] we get 0.23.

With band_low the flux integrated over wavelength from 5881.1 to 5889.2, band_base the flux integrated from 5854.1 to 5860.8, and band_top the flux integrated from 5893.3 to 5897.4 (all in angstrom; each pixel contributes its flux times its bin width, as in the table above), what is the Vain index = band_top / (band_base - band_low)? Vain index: 1.0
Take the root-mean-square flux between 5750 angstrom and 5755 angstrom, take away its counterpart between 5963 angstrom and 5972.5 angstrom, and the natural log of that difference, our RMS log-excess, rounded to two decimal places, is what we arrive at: 1.61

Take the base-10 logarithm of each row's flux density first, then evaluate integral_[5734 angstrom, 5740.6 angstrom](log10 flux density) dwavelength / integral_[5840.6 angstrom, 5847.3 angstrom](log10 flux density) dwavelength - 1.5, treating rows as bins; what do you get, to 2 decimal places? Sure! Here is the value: -0.53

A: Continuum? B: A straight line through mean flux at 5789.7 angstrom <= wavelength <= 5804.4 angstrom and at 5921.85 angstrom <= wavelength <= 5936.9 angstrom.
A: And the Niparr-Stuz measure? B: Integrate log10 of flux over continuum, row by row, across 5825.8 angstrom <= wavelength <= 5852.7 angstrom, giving 0.24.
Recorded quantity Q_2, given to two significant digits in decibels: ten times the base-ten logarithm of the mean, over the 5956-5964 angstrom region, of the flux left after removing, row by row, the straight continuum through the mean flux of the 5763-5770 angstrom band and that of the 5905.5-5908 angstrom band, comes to 8.9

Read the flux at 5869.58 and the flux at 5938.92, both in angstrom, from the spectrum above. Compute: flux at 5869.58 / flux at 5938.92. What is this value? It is 1.08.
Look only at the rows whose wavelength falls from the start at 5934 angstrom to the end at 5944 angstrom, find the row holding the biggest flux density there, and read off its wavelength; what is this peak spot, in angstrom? 5943.02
